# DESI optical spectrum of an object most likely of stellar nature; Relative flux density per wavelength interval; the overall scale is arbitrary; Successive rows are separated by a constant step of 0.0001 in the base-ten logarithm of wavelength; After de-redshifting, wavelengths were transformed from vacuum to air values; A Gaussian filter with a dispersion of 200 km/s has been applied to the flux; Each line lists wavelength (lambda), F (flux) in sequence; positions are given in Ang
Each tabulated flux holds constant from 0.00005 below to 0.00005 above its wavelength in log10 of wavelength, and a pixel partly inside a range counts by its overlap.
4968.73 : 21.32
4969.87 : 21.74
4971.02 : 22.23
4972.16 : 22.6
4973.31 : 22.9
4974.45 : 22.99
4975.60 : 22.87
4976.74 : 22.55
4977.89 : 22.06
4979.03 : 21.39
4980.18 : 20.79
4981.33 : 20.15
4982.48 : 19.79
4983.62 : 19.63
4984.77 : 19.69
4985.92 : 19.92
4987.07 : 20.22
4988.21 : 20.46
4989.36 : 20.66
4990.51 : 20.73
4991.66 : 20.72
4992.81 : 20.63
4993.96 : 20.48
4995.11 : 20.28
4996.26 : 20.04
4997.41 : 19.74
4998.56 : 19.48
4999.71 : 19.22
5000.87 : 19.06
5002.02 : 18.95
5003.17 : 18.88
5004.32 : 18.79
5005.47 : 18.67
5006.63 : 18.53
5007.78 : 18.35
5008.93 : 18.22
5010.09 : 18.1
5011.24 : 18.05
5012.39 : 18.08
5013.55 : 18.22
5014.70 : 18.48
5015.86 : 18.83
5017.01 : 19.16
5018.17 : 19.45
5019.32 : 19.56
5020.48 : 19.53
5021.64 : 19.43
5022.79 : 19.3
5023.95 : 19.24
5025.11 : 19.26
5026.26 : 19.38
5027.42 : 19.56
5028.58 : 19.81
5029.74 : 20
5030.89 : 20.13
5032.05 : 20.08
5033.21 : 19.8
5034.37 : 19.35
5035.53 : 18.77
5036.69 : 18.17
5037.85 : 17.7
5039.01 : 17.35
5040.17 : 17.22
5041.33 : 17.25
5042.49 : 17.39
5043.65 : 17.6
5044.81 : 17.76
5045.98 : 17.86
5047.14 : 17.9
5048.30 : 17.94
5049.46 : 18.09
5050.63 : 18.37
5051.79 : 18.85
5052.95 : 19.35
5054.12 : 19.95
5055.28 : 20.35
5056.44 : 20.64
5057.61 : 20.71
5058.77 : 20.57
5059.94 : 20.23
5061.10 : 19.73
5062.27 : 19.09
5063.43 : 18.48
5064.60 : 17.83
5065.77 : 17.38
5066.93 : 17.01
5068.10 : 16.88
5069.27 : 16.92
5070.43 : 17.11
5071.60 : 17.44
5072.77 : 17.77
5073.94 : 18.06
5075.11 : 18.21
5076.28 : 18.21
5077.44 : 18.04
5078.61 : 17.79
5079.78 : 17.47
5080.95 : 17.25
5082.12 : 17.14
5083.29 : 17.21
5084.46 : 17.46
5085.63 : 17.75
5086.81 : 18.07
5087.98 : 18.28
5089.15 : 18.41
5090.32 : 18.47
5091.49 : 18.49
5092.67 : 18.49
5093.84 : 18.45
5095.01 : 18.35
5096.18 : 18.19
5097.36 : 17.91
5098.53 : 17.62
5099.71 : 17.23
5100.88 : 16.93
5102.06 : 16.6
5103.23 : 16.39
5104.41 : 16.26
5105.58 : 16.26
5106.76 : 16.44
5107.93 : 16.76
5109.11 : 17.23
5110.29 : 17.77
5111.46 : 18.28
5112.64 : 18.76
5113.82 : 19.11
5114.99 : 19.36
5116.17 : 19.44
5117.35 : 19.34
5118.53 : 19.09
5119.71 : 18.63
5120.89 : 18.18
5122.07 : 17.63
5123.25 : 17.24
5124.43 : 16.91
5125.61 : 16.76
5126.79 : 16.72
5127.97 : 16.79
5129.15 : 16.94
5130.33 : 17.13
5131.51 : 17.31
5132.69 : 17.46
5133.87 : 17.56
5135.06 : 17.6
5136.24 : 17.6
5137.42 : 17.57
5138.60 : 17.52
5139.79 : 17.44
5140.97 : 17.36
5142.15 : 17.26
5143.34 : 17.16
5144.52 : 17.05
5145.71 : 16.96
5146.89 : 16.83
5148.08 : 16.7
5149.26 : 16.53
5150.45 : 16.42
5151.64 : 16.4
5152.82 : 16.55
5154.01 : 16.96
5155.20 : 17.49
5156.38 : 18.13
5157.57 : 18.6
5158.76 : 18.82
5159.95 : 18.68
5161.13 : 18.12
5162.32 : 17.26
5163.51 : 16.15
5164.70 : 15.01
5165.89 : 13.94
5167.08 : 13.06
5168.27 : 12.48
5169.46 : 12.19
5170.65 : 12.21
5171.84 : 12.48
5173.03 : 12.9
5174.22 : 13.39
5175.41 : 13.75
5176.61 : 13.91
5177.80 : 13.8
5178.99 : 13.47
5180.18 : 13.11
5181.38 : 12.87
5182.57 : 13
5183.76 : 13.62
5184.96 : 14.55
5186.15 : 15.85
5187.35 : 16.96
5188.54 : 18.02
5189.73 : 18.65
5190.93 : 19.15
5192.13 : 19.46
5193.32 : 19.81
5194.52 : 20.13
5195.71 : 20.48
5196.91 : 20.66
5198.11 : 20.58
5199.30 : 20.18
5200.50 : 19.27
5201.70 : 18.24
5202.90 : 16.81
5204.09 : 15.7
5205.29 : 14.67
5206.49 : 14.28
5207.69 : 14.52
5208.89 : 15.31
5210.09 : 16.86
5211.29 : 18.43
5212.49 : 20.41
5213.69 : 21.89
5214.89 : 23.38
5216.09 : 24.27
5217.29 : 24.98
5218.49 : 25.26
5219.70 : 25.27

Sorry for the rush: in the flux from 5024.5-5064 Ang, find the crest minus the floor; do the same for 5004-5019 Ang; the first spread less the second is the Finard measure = 2.1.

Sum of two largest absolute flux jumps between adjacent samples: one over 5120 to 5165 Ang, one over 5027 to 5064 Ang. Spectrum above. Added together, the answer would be 1.8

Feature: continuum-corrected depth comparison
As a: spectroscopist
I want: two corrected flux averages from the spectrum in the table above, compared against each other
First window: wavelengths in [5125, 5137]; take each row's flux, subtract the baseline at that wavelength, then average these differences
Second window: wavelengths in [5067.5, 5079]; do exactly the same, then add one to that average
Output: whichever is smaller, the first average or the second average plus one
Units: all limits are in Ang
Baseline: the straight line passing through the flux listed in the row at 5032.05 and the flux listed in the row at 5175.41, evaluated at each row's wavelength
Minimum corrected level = 0.4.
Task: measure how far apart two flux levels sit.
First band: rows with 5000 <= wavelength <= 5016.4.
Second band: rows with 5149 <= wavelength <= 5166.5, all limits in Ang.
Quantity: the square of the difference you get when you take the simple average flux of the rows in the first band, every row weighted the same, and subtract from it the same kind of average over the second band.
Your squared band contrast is 2.3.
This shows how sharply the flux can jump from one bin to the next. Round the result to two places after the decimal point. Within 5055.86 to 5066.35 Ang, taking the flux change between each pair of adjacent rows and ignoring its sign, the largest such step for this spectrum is 0.65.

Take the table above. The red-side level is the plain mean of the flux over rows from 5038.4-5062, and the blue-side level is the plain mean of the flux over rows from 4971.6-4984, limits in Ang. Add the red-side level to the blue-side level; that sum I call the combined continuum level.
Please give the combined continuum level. 40.4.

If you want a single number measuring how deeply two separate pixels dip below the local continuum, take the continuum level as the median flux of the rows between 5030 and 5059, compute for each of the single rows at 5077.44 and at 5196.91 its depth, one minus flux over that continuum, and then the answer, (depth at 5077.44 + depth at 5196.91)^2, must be 0.011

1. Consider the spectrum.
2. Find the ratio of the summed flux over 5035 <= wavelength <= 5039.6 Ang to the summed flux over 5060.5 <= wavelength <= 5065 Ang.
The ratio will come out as 0.96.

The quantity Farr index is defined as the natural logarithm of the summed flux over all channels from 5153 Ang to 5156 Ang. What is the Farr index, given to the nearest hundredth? 3.54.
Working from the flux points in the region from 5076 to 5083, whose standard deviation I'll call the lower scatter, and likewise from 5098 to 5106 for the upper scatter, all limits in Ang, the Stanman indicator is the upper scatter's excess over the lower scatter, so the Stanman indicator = 0.1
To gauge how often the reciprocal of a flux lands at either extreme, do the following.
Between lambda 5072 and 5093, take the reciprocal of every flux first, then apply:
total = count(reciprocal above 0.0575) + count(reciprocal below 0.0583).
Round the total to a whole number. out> 20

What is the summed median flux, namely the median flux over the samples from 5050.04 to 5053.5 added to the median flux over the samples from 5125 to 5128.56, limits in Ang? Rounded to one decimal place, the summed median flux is 35.6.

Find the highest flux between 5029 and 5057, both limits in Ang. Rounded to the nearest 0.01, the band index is 20.64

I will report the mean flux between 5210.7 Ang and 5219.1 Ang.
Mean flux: 22.7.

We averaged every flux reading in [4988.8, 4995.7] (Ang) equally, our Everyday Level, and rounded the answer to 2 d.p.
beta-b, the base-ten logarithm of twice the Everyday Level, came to 1.61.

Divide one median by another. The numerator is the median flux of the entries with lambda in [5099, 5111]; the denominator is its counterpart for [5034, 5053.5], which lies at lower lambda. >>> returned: 0.93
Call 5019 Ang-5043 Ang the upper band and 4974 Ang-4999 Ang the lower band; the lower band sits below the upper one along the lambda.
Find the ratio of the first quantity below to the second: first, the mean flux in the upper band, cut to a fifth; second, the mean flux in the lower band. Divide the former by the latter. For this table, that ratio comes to 0.183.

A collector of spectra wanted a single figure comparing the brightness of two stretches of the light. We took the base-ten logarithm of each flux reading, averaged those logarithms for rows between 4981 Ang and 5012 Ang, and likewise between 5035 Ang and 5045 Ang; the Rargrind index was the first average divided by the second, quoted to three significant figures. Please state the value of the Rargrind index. 1.03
